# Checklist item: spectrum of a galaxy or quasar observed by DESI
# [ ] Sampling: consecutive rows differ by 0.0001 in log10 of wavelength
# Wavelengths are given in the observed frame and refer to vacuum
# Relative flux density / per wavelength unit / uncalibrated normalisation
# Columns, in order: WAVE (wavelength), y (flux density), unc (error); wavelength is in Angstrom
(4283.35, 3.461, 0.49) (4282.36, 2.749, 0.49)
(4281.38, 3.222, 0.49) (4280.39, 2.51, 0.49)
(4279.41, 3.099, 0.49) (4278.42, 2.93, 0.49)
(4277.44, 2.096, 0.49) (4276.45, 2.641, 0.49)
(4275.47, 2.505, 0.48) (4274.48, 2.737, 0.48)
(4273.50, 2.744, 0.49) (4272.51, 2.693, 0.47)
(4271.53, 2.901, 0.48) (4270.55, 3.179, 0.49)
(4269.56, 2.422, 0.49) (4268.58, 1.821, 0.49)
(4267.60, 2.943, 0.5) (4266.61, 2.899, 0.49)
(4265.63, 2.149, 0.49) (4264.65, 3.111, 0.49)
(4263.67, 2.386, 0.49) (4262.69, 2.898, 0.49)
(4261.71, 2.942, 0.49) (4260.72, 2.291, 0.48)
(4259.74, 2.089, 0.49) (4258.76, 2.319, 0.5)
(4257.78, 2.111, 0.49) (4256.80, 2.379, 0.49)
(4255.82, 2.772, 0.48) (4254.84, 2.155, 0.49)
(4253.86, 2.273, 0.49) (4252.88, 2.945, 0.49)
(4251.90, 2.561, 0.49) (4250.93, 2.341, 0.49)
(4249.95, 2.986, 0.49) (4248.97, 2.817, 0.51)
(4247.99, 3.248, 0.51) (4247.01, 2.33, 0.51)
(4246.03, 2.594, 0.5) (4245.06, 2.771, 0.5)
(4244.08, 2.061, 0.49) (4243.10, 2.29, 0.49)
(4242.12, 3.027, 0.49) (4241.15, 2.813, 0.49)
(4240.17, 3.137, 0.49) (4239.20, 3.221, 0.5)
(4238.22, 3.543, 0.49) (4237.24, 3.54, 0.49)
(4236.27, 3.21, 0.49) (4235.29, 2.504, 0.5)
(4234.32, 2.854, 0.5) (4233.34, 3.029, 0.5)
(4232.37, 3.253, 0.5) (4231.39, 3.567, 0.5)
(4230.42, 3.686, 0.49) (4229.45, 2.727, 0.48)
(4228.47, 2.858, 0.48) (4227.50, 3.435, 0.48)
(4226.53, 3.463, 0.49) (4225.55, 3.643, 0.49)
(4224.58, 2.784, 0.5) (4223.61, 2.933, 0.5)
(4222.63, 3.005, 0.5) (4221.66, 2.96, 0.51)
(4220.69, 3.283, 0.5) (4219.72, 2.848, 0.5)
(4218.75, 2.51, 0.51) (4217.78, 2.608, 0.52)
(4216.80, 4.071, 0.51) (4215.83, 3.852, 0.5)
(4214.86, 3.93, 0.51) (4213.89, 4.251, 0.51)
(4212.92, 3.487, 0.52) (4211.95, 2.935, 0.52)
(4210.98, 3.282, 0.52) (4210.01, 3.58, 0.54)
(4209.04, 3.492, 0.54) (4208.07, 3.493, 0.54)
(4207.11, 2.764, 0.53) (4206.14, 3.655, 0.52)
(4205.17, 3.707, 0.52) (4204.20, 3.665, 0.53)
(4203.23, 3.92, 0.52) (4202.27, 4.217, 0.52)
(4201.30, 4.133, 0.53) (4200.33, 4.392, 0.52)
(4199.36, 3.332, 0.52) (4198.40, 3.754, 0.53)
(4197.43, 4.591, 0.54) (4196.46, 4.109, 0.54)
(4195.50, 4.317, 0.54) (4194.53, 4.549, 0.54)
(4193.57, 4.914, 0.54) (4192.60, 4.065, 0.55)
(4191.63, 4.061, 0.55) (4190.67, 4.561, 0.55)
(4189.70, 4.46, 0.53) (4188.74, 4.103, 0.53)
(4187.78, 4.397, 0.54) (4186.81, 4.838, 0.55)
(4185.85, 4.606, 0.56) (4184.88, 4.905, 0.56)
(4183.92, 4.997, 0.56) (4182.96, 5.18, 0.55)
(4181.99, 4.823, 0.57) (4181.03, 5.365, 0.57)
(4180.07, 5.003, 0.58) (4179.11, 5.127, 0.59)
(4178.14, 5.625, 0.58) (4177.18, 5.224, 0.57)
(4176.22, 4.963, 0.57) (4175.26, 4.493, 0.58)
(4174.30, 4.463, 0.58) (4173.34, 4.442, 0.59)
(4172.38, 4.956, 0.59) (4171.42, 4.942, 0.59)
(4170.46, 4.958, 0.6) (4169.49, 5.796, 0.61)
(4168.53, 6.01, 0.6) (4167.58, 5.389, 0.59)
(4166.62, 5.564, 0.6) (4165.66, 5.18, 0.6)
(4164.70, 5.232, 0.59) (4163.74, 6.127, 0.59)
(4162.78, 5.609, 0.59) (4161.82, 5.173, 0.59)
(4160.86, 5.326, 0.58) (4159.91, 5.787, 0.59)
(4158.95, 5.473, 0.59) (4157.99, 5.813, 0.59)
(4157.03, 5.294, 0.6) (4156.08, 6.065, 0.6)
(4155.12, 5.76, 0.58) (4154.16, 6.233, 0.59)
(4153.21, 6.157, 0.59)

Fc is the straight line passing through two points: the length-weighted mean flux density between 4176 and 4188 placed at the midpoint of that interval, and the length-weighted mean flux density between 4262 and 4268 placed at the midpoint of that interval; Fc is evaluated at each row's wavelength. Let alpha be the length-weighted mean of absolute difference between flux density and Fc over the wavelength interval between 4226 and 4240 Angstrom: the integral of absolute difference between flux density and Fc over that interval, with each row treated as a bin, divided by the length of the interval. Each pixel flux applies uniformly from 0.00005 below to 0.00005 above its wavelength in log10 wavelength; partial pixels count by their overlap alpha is 0.42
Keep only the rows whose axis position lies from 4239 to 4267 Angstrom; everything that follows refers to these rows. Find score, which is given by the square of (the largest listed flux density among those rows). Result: 11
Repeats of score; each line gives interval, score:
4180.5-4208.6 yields 29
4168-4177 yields 36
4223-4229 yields 13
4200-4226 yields 19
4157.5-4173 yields 38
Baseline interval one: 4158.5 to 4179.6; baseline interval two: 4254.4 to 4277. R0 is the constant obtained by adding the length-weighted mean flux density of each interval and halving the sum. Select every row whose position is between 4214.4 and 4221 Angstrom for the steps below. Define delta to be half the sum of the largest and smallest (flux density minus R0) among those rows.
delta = -0.63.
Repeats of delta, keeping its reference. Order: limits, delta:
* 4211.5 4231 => -0.54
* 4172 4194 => 0.93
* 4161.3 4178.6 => 1.37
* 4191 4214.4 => -0.08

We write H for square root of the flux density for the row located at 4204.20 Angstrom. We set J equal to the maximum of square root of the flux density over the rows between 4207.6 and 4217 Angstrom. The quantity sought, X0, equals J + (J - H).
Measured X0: 2.2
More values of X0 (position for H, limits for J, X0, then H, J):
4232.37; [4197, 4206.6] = 2.5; 1.80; 2.14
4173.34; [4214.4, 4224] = 1.9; 2.11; 2.02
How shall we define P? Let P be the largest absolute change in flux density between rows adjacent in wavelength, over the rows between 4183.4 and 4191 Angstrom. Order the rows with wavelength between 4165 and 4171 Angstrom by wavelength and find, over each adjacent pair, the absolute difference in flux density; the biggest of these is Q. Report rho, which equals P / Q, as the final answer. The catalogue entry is 0.5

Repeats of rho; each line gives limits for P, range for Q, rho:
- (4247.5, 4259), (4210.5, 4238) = 0.5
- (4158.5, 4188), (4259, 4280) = 0.8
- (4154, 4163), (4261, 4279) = 0.7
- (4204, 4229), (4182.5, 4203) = 1.4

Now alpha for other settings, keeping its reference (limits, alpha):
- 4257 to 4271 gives 0.46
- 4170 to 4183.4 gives 0.35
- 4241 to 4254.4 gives 0.58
